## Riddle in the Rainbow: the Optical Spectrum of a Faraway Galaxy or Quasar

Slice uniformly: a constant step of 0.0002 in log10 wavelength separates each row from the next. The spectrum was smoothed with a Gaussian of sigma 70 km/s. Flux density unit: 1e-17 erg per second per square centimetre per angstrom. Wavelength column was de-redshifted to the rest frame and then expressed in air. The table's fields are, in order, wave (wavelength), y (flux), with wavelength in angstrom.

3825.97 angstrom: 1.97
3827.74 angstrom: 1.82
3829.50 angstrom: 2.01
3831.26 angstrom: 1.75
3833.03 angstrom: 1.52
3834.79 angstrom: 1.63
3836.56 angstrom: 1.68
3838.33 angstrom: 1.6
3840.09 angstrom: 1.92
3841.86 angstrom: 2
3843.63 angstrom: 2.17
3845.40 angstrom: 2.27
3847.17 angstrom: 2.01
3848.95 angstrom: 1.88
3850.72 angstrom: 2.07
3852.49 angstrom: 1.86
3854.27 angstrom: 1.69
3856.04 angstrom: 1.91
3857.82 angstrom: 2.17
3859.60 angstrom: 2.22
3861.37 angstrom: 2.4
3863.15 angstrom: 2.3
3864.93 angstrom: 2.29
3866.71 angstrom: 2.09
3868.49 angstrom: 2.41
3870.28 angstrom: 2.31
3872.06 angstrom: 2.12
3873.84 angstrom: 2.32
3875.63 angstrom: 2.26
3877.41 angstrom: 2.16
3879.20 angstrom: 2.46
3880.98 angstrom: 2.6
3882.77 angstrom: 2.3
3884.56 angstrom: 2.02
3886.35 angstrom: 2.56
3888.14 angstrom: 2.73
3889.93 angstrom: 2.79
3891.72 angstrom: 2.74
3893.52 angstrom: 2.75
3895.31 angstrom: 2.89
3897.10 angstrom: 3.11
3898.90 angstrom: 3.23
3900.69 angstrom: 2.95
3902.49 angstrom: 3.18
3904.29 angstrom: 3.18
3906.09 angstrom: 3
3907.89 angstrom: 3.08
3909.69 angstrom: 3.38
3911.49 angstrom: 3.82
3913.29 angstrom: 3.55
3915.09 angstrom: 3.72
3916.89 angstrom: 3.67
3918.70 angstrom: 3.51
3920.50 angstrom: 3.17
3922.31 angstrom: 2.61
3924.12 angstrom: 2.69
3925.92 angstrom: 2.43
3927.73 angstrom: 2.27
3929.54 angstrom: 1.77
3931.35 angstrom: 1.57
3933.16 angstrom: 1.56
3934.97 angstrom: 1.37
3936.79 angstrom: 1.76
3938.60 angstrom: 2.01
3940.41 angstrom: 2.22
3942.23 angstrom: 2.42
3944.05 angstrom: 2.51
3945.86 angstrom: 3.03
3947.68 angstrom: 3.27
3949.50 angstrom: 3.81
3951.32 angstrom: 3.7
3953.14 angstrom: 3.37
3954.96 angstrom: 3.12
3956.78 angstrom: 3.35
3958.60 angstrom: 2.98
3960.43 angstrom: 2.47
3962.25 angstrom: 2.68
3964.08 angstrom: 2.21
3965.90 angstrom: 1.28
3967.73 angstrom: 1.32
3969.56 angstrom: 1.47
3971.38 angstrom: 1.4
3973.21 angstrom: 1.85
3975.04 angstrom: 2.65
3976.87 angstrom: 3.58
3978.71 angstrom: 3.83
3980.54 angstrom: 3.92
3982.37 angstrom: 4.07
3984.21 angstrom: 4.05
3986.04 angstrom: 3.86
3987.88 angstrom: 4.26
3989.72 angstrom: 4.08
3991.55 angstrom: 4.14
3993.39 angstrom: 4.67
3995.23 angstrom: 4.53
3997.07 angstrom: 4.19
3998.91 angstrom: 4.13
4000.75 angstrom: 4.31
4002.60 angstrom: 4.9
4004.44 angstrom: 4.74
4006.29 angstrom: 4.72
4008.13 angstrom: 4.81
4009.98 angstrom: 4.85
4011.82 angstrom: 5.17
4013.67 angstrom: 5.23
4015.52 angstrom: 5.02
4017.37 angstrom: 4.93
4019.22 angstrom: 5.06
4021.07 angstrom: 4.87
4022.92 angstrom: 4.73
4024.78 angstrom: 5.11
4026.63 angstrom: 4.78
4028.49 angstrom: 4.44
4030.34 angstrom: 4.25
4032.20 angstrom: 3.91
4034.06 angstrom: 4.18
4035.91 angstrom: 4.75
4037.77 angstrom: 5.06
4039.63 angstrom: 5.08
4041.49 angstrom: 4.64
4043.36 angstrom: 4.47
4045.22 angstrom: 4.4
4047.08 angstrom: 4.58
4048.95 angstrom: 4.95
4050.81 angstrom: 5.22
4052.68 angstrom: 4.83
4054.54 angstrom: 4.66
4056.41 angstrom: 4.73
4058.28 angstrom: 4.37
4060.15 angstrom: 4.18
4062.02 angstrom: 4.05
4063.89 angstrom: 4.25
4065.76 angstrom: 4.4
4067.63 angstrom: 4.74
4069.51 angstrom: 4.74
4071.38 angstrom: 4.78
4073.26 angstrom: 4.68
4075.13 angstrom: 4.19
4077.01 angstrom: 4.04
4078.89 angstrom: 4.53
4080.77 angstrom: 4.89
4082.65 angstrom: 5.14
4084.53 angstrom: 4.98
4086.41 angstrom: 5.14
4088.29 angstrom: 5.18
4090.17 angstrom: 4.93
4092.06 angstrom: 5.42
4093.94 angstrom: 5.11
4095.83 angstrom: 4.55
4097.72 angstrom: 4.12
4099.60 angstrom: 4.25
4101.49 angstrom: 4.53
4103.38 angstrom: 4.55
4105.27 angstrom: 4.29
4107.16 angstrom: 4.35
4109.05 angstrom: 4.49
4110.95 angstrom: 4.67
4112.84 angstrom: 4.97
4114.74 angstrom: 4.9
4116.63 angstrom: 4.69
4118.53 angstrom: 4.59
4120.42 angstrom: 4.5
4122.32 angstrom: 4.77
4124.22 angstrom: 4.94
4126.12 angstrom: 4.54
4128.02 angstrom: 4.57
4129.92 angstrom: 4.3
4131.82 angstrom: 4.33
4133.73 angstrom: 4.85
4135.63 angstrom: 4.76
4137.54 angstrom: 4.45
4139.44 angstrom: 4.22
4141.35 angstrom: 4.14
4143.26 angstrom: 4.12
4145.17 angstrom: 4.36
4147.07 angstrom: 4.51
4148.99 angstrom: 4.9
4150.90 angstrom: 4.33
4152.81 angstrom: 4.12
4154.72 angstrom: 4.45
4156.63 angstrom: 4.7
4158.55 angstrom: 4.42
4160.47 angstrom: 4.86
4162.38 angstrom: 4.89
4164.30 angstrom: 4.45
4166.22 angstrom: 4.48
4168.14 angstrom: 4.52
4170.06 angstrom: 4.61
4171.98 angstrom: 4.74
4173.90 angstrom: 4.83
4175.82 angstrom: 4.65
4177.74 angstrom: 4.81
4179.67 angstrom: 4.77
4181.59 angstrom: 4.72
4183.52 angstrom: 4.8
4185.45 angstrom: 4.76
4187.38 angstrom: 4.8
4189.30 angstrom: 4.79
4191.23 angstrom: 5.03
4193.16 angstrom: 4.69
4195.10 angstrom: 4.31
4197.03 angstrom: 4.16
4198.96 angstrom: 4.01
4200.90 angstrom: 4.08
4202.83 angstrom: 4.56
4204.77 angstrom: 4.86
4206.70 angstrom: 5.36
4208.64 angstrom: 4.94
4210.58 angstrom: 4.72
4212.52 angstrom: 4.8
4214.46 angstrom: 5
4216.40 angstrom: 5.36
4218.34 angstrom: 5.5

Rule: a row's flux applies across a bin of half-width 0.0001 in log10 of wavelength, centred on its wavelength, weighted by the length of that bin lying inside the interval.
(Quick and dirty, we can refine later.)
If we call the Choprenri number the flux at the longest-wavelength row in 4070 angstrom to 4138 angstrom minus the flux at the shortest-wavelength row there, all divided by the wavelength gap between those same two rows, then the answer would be 0.00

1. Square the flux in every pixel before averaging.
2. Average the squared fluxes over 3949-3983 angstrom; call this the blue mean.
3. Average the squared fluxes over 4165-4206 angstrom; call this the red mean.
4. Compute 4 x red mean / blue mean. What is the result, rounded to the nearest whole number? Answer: 10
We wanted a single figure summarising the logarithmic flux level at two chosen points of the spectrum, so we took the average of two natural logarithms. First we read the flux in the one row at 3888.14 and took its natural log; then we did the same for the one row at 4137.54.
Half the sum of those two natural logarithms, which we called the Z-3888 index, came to 1.25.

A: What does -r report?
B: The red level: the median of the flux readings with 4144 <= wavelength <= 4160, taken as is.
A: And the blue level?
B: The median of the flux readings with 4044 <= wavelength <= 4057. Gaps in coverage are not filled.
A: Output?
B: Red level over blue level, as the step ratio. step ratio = 0.94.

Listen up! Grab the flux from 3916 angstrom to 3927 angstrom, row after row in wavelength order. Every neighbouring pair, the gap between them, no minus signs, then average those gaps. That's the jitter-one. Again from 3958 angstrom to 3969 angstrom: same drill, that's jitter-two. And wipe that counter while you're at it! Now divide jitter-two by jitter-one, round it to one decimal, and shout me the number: 1.5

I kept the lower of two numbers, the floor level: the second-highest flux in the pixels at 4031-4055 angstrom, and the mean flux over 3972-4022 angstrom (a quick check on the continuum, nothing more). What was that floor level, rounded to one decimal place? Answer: 4.3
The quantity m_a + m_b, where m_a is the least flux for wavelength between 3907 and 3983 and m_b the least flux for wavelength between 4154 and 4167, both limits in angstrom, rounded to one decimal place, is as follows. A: 5.7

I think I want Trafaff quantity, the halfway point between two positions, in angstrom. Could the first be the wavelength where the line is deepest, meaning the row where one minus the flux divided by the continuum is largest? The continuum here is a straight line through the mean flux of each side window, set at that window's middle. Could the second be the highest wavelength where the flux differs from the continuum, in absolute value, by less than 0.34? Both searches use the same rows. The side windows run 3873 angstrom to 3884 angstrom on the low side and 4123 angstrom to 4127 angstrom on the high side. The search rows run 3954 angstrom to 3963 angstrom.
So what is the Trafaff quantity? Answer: 3959.5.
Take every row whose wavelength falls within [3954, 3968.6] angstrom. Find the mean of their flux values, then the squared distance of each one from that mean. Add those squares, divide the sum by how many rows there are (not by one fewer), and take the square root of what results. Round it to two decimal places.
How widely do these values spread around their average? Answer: 0.73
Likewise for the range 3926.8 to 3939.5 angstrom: 0.28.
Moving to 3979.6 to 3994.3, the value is 0.23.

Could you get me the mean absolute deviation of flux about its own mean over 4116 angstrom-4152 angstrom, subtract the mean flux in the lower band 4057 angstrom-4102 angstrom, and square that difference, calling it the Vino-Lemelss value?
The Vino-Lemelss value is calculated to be 19.6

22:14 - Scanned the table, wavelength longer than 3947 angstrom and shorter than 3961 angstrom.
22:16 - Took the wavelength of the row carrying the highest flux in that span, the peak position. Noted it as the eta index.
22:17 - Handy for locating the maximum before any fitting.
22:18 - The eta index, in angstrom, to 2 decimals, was 3949.50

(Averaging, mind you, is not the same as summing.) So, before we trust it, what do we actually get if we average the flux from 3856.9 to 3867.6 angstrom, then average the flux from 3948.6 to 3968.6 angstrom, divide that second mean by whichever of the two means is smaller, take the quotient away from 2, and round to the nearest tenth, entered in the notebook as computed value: 0.8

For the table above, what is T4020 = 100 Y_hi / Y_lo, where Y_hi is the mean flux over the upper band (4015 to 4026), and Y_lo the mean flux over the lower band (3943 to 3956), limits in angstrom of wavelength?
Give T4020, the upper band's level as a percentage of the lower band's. 152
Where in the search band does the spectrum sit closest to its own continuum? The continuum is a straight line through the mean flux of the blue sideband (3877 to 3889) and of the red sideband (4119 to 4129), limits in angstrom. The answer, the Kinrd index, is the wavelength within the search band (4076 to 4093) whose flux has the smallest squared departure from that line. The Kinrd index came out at 4077.01 angstrom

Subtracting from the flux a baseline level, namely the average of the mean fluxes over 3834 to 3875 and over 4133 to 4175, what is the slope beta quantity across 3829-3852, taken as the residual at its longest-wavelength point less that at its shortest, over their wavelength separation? 0.00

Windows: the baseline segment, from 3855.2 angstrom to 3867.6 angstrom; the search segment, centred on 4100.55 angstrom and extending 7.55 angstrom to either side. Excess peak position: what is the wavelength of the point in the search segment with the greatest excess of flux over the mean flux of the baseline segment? 4093.94 angstrom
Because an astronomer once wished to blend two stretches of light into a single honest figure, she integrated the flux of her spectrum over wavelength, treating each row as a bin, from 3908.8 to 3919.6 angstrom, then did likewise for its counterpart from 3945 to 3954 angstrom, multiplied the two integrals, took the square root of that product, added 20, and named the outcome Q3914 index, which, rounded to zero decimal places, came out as 55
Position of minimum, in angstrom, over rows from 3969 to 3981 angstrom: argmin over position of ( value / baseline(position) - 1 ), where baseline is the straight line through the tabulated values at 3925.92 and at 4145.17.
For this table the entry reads 3971.38 angstrom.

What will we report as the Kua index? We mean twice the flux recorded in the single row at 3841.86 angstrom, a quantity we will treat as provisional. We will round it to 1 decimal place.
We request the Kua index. 4.0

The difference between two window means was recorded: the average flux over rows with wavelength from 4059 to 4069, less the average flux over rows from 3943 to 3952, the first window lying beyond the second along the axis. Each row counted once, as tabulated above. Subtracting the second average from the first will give 1.1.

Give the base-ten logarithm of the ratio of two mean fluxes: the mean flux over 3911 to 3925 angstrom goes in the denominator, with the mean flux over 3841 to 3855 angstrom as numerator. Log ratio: -0.22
